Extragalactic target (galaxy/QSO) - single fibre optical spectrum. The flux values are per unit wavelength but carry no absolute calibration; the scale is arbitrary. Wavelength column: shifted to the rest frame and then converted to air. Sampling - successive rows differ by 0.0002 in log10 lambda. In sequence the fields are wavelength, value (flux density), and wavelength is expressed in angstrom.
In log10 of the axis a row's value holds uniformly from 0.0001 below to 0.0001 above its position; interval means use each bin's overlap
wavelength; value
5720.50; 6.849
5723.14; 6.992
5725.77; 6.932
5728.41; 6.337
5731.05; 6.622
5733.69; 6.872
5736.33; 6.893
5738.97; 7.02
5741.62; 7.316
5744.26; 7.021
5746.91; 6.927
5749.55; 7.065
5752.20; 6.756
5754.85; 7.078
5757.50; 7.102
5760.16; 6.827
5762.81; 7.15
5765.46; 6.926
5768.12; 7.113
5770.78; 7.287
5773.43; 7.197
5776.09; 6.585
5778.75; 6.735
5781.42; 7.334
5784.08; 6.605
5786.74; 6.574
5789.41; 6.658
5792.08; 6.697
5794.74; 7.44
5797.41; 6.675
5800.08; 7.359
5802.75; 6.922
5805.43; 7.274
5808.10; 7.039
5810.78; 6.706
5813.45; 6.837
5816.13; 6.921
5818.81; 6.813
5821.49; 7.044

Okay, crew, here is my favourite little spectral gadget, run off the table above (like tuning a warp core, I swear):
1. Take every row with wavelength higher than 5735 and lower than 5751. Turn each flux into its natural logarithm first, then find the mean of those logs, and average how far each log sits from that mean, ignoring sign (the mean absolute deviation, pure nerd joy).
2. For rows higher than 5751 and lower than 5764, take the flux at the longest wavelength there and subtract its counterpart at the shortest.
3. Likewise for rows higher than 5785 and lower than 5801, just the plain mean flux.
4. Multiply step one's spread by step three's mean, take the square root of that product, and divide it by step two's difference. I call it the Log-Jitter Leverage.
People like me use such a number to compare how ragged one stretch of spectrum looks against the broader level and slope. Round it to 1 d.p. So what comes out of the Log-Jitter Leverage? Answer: 0.8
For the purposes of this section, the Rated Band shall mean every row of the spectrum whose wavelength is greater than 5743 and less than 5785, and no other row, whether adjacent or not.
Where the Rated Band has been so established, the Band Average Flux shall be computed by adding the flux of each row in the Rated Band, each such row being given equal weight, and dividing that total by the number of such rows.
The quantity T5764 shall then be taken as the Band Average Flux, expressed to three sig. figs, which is 6.98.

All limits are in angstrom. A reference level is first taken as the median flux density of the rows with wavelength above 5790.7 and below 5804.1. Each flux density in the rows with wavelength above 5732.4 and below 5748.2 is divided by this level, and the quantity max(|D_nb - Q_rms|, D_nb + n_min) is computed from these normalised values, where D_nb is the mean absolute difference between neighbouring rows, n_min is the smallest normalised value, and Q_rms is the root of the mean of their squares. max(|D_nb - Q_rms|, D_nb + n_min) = 1.017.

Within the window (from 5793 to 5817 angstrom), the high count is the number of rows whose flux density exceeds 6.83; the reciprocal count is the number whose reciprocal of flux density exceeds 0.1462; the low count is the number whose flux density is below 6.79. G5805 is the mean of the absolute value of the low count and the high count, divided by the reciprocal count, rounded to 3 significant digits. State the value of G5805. 1.50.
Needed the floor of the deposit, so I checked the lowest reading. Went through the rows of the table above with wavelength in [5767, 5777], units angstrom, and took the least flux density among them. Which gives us 6.585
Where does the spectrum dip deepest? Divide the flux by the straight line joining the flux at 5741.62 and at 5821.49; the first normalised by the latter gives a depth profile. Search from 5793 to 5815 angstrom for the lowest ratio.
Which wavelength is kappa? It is 5797.41 angstrom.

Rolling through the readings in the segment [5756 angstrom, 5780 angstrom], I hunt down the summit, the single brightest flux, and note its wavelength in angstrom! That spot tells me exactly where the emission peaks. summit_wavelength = 5770.78 angstrom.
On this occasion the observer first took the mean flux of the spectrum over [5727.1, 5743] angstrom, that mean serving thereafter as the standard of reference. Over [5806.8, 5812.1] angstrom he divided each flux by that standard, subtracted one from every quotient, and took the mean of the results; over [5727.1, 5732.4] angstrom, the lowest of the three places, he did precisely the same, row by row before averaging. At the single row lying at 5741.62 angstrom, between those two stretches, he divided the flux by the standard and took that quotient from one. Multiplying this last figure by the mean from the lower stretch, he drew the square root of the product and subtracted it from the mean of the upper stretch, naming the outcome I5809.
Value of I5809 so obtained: -0.06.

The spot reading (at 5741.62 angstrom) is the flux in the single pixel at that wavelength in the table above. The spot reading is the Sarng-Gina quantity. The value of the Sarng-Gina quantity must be 7.316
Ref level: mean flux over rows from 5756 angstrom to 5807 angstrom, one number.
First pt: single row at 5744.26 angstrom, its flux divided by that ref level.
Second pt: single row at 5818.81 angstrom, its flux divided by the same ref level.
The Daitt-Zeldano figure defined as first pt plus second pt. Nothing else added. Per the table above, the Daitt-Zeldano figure 1.98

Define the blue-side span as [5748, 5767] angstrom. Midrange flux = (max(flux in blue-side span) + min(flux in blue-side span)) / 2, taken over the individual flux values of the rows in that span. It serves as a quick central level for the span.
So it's 6.95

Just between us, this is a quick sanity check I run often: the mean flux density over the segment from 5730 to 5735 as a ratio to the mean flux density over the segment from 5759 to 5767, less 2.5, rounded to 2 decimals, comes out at -1.53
